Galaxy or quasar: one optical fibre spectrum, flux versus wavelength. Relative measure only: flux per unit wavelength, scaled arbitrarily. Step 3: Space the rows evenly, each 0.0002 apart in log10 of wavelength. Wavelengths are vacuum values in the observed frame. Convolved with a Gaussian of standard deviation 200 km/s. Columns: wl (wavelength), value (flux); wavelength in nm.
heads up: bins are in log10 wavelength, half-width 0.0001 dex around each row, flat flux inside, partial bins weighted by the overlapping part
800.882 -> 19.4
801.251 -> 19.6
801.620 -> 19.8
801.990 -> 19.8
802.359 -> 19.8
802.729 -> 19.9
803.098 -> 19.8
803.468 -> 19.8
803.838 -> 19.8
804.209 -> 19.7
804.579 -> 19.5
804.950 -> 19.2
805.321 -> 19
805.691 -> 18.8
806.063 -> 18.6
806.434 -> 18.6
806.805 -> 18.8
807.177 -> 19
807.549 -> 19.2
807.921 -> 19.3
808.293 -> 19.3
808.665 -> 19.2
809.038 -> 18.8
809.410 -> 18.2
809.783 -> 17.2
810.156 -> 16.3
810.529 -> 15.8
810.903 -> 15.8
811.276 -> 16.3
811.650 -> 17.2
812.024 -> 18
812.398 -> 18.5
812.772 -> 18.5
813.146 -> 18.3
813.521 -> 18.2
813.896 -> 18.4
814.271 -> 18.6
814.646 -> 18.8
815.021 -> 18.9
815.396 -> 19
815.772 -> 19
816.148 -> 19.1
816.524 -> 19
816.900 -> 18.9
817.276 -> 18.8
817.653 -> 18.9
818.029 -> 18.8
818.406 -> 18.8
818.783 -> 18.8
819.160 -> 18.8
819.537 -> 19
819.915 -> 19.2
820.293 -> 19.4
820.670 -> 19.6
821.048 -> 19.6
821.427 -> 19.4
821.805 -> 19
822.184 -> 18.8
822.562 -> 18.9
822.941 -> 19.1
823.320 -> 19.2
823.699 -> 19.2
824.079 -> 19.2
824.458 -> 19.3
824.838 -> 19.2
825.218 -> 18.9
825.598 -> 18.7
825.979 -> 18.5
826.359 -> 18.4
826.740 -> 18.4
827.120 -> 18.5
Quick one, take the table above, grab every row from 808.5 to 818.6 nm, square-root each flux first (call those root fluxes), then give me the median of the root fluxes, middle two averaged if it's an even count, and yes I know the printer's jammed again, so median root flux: 4.313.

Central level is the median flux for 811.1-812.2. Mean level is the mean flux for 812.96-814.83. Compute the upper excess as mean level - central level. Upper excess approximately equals 1.3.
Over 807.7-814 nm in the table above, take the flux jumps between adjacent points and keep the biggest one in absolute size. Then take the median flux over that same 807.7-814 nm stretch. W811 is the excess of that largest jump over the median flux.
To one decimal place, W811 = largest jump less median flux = -17.2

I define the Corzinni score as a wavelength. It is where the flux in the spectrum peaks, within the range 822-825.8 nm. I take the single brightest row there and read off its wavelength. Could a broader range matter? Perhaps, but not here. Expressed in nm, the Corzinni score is 824.458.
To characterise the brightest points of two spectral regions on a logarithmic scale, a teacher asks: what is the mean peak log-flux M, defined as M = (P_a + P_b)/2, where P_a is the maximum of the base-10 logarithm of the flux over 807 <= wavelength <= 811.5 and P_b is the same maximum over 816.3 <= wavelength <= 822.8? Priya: 1.29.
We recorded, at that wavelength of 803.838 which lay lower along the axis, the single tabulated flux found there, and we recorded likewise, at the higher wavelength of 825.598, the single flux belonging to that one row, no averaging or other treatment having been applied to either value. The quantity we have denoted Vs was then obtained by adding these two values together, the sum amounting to 38.5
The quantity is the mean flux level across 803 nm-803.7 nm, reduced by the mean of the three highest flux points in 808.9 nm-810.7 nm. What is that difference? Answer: 1.7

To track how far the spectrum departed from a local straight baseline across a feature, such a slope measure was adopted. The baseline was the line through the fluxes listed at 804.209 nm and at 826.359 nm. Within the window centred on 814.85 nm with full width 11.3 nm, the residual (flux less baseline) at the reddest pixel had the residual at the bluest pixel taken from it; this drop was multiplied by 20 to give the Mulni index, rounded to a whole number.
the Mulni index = 37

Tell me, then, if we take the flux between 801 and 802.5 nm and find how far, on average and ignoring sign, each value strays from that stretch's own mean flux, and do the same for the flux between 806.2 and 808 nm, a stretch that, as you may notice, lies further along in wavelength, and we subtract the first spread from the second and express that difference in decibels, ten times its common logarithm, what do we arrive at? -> -8.3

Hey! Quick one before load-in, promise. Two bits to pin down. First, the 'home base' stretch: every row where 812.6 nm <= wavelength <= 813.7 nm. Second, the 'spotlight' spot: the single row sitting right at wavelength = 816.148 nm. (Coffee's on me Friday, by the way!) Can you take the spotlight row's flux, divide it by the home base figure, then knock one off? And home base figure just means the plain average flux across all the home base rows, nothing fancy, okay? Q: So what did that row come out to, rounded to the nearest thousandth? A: 0.042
